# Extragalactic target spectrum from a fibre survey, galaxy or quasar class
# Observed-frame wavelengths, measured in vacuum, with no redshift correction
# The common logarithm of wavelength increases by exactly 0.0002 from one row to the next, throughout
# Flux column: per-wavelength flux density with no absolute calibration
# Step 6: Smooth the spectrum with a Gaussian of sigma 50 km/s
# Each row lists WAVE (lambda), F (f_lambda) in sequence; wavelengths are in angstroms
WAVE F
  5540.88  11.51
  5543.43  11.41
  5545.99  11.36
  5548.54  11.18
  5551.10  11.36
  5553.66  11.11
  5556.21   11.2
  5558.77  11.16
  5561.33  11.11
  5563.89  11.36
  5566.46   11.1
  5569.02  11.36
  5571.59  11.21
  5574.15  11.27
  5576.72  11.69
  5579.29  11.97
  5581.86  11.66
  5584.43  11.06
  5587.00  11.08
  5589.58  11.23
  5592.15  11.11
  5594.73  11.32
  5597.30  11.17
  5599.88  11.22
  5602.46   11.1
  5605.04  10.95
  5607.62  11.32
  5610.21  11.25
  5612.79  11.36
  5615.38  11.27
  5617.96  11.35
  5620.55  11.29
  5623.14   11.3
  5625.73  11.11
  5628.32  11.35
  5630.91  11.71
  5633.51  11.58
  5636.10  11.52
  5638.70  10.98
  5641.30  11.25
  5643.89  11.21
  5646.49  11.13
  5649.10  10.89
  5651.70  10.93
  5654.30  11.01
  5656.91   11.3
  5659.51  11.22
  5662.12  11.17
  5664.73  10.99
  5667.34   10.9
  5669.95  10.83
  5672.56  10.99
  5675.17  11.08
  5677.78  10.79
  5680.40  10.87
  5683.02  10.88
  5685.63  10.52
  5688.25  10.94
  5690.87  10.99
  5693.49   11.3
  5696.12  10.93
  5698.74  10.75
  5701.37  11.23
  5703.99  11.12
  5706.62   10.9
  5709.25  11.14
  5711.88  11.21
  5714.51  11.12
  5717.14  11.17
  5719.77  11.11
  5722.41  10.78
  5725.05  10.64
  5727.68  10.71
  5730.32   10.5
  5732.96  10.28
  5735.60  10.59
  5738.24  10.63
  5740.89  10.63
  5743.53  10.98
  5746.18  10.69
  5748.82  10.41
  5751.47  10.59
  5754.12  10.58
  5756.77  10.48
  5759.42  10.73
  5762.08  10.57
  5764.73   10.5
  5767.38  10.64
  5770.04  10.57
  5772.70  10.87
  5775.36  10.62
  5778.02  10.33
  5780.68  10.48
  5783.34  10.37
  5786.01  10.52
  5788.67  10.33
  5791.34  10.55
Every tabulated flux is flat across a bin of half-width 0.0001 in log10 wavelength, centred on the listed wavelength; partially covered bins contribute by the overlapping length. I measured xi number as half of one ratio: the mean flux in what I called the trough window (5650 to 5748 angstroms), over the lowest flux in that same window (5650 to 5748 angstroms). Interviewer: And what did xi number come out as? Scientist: 0.531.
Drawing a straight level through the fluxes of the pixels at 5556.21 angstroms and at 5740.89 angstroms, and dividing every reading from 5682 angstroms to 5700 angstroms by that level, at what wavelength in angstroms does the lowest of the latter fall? 5685.63 angstroms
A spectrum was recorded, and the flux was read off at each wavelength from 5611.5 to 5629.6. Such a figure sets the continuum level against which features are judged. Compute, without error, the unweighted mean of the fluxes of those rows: 11.3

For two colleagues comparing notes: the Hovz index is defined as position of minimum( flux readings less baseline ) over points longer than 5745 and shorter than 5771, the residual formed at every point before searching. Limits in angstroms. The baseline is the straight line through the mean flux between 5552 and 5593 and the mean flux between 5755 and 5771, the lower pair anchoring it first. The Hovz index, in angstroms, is 5748.82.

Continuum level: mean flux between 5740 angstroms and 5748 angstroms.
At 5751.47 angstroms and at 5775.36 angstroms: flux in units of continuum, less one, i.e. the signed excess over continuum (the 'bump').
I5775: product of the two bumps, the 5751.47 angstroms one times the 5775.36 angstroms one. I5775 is 0.0002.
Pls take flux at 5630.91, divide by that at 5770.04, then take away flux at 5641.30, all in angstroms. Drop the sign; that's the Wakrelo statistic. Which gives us 10.1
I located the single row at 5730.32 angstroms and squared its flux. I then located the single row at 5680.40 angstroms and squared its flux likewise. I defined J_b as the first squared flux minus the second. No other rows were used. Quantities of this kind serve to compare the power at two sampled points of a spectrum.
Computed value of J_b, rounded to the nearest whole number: -8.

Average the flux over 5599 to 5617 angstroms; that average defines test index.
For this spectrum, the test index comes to 11.21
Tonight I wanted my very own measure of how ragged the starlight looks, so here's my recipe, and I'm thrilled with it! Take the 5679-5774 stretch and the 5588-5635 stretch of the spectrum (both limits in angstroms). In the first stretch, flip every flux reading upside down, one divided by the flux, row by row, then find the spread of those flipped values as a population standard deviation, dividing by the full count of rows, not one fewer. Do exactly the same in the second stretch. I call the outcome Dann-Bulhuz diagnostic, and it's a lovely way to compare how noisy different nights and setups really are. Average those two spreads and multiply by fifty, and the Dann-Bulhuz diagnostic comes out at 0.089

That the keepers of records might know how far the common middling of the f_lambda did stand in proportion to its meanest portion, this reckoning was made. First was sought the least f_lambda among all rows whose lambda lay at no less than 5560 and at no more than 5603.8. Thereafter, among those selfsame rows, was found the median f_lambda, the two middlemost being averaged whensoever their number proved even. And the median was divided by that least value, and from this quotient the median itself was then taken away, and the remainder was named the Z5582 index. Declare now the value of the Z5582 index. -10.2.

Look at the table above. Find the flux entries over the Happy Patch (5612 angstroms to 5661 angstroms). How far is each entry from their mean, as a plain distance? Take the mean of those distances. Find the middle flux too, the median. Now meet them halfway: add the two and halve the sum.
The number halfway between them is 5.72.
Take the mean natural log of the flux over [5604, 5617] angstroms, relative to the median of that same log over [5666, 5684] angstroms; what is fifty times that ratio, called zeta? 50.7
